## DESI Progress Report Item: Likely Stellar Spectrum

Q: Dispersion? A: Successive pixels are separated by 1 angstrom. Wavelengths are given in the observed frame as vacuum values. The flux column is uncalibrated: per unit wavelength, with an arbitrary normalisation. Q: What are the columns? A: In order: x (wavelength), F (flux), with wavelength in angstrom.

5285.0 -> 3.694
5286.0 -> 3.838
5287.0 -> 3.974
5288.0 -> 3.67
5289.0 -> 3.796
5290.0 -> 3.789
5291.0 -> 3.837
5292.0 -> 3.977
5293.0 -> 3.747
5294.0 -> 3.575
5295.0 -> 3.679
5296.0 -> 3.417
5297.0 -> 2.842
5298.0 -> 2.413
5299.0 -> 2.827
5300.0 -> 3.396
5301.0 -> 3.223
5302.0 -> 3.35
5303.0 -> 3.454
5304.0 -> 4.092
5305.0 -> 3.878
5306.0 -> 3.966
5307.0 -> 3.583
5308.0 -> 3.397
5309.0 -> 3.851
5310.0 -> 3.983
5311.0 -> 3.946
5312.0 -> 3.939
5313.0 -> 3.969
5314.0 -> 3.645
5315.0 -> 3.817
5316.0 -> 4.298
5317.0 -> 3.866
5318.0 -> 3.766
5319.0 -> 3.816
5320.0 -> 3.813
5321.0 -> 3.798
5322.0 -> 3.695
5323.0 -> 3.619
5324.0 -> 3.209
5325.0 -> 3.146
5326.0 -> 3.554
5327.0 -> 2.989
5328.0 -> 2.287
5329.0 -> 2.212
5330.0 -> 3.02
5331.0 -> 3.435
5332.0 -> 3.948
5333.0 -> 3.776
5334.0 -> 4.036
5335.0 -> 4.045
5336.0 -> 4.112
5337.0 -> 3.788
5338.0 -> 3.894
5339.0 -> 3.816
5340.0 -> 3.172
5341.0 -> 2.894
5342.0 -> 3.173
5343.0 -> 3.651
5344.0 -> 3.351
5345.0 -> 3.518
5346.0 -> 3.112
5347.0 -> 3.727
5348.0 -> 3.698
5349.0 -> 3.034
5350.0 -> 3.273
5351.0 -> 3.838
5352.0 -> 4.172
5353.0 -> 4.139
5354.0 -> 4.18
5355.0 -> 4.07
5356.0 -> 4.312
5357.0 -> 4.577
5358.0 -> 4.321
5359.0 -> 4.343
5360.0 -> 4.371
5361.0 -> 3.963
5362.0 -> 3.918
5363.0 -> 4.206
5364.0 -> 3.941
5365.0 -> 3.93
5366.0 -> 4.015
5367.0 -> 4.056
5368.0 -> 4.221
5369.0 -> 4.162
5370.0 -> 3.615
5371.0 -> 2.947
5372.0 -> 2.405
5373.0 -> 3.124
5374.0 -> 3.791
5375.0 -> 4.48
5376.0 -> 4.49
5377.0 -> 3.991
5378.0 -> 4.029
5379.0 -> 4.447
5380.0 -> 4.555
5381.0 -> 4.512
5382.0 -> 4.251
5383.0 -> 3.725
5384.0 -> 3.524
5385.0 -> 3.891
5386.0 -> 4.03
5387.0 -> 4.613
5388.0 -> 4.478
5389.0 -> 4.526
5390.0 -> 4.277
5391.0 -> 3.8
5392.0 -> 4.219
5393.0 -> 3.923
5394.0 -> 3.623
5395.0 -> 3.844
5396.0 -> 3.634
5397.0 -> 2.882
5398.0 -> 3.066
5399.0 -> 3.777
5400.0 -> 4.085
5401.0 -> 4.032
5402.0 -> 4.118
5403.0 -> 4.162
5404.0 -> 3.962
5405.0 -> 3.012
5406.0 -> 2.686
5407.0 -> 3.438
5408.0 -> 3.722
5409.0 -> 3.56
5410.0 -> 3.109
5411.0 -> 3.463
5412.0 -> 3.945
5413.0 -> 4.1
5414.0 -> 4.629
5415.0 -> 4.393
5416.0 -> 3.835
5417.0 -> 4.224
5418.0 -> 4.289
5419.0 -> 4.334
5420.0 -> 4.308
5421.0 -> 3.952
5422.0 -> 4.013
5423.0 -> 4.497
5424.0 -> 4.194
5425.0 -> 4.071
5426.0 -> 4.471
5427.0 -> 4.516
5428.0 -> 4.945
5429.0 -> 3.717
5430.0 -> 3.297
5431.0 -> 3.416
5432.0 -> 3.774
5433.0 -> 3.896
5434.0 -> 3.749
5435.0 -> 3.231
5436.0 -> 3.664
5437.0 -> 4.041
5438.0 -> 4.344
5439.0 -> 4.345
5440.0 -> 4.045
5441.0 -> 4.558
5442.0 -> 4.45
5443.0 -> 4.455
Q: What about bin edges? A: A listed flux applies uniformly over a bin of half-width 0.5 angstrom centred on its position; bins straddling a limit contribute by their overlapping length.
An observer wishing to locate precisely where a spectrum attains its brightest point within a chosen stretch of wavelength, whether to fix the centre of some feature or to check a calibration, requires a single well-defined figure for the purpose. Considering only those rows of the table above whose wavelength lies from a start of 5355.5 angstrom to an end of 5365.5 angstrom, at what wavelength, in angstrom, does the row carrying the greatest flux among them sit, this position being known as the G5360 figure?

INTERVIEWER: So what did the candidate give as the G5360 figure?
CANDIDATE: 5357.0 angstrom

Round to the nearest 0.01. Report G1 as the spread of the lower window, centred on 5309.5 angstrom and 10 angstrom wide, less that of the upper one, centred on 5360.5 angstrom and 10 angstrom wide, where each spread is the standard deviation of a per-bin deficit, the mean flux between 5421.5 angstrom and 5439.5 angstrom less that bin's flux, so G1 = -0.03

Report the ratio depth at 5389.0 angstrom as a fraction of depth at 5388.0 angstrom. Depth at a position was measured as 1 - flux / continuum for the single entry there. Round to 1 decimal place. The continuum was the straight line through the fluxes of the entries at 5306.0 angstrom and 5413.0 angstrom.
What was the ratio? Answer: 1.1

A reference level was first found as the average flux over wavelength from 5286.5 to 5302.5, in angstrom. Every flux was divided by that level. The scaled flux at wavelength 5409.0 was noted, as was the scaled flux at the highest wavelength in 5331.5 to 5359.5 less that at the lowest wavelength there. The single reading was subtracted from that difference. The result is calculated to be -0.91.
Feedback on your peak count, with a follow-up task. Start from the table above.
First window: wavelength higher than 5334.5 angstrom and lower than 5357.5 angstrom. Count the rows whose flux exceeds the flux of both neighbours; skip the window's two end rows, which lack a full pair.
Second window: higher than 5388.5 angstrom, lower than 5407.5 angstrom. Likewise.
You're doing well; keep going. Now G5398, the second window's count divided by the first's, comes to 0.57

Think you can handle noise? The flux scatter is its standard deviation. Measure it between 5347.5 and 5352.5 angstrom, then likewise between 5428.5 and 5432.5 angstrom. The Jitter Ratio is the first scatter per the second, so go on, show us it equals 2.0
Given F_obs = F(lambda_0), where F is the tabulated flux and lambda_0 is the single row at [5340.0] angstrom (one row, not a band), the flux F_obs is 3.172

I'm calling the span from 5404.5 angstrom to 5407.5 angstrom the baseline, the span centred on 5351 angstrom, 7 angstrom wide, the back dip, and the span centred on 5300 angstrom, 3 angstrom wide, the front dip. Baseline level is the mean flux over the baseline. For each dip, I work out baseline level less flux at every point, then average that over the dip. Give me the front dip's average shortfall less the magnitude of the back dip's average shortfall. -0.8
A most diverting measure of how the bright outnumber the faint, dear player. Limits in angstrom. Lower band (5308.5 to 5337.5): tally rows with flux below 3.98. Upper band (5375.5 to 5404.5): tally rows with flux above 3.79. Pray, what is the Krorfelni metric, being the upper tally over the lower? 0.9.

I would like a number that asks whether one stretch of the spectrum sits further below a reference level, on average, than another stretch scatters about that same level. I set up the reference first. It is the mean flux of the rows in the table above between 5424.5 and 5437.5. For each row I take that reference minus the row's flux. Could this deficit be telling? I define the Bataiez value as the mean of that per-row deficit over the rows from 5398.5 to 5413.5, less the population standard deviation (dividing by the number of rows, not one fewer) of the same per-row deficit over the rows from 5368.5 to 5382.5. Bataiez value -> -0.4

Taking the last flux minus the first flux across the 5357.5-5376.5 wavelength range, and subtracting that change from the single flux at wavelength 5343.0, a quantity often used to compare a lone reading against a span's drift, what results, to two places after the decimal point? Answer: 3.48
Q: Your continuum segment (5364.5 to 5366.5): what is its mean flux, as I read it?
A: 3.97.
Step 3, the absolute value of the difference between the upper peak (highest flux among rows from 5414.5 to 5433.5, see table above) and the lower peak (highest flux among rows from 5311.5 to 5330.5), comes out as 0.6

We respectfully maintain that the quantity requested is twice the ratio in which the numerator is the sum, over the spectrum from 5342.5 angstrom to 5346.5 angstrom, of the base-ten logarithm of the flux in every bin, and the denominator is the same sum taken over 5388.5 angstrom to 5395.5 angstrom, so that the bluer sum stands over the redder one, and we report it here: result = 1.0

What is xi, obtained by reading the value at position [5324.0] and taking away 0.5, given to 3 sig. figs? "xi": 2.71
